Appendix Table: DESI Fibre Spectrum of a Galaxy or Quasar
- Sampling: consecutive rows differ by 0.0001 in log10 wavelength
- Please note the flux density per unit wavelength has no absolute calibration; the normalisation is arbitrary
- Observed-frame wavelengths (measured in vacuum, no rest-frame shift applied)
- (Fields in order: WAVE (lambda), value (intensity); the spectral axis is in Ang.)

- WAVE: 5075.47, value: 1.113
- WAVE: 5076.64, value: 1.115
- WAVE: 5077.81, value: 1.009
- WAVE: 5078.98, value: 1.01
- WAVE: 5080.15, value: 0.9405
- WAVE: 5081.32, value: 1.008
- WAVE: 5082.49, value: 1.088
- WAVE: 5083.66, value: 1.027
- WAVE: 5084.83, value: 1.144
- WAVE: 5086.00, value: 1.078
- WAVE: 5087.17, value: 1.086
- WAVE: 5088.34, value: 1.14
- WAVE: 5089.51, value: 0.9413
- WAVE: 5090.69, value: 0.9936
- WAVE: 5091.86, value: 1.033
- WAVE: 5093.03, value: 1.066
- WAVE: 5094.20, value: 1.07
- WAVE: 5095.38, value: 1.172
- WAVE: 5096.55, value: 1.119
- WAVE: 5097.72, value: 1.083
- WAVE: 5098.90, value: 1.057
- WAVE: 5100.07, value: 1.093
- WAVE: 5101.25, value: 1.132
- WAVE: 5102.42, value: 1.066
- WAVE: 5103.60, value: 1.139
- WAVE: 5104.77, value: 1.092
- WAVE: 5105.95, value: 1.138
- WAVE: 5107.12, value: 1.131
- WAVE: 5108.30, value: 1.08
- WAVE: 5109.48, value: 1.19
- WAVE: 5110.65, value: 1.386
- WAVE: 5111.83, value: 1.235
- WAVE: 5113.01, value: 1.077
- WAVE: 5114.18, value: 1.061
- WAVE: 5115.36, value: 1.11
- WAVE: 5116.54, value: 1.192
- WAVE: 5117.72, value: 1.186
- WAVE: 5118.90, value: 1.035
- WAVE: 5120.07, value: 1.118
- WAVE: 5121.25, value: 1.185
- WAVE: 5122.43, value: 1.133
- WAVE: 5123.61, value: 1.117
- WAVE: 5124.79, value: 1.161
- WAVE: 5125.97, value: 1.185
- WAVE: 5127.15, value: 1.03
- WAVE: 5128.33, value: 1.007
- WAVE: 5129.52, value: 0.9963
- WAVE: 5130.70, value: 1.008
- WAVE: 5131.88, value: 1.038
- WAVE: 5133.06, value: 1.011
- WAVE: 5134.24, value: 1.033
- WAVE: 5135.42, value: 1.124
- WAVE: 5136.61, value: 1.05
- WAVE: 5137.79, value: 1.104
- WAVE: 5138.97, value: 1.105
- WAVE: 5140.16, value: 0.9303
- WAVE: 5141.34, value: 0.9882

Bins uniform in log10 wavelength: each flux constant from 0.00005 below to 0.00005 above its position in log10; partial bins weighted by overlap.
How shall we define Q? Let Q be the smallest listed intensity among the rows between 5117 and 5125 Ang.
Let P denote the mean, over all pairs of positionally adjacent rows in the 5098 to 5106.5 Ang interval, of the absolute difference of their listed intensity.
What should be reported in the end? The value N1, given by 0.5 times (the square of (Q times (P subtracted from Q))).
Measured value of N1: 0.52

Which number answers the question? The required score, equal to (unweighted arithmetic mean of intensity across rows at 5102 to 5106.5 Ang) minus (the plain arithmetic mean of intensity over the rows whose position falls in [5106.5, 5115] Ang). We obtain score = -0.057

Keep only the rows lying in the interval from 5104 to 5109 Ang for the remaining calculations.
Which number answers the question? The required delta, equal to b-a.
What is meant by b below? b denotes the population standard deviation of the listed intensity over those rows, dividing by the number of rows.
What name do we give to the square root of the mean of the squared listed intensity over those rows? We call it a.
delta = -1.09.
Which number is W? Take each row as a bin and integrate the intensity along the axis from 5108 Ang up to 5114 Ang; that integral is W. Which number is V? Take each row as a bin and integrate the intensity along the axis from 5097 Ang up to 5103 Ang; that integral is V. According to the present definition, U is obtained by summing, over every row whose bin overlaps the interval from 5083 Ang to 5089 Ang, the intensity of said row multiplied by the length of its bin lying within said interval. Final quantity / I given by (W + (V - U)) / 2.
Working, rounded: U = 6.6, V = 6.52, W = 7.1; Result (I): 3.55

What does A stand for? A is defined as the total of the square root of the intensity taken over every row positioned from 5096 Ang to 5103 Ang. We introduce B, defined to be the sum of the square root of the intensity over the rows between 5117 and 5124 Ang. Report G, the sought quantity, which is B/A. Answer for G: 1.02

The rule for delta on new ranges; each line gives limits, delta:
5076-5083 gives -0.97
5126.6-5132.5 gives -1.00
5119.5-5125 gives -1.12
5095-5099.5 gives -1.07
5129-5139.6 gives -1.01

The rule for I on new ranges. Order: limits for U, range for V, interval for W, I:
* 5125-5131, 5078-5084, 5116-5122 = 3.31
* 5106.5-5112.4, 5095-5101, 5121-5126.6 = 2.99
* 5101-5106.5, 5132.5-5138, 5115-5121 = 3.26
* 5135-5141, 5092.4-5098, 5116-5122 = 3.35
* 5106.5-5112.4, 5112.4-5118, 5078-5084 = 2.63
